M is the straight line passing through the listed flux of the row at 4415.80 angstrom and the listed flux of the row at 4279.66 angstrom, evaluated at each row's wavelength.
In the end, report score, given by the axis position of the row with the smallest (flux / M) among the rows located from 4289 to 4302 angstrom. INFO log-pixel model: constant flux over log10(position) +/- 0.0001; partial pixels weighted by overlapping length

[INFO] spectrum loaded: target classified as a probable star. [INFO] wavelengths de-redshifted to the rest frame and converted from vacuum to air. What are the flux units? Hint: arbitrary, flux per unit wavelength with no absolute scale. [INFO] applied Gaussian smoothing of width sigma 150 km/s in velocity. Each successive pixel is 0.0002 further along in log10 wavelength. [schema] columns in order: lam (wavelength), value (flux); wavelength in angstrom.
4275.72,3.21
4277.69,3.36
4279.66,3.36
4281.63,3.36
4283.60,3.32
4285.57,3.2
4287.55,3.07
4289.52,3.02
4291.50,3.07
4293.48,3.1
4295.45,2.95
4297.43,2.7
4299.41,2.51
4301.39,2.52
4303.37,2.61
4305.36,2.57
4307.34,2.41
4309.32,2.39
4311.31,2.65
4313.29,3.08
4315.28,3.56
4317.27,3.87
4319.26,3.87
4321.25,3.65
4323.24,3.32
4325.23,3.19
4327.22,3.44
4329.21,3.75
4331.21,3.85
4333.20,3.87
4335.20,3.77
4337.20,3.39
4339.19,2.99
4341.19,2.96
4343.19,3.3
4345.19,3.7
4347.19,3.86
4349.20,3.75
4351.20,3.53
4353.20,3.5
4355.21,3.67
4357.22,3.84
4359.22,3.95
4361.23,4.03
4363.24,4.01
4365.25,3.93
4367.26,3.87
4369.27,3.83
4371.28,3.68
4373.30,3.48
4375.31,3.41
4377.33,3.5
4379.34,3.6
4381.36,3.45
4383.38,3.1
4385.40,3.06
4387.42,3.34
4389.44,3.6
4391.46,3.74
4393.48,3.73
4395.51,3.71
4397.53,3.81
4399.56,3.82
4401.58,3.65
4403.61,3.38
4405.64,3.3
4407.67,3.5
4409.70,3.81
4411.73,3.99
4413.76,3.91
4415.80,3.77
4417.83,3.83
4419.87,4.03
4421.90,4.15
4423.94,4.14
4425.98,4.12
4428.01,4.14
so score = 4299.41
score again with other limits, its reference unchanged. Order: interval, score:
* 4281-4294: 4289.52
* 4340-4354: 4341.19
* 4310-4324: 4311.31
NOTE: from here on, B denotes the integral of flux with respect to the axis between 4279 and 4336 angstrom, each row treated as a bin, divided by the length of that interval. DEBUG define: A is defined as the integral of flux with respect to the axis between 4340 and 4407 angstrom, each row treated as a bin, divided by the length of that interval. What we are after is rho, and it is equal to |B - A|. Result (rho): 0.43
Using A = 3.61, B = 3.17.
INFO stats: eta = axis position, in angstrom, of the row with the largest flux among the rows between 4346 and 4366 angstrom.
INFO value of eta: 4361.23 angstrom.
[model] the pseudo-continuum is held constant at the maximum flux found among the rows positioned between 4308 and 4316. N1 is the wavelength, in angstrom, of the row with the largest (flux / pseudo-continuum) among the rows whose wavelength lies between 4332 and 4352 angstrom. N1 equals 4333.20 angstrom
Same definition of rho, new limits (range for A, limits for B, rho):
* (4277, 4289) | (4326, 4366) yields 0.38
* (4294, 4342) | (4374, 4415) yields 0.41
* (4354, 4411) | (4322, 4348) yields 0.15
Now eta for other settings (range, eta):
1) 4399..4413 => 4411.73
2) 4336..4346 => 4345.19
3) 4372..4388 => 4379.34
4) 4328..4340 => 4333.20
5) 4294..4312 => 4295.45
